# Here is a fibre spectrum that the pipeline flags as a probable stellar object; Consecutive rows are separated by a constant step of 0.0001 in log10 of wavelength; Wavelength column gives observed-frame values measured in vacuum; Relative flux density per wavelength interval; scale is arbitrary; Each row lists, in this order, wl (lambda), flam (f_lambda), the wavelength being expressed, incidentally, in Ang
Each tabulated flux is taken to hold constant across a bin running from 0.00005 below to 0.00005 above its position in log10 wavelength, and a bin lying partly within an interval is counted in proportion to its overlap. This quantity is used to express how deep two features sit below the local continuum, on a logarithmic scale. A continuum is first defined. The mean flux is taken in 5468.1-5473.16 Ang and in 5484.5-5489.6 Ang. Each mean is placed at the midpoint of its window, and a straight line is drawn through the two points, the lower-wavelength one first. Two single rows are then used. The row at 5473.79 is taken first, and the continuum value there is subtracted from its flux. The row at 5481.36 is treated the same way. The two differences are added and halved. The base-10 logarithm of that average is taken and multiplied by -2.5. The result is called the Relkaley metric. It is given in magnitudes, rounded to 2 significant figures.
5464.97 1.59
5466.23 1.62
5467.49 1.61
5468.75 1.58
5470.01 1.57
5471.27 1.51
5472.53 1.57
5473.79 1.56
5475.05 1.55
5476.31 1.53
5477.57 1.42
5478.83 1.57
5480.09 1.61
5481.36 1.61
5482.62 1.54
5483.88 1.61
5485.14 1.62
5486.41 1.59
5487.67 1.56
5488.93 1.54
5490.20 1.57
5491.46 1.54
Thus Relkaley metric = 4.3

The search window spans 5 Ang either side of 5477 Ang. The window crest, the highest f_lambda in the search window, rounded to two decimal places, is 1.61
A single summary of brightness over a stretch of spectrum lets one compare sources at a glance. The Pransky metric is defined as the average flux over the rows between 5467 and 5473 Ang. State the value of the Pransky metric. 1.57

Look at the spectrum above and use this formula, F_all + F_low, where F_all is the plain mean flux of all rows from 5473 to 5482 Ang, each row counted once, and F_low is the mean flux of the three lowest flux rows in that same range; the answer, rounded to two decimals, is 3.05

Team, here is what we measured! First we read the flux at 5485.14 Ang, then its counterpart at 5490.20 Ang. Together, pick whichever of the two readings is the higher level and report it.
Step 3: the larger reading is 1.620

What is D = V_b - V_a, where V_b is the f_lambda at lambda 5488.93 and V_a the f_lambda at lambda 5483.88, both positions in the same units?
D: -0.07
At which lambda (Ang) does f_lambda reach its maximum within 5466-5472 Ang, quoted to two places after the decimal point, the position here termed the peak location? 5466.23 Ang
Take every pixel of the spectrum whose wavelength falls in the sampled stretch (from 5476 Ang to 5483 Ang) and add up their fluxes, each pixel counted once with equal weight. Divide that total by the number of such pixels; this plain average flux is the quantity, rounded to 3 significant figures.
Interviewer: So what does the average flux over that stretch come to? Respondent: 1.55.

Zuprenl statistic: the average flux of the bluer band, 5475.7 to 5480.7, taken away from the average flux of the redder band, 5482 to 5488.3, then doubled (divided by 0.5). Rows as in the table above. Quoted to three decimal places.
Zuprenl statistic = 0.103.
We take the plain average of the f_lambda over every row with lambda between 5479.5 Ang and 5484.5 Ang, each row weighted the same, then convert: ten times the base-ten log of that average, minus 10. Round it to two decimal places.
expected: -7.98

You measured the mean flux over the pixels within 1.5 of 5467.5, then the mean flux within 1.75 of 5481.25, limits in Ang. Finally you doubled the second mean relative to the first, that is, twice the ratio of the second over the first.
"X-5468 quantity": 1.98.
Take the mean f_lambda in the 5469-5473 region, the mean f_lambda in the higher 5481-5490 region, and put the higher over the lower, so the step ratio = 1.02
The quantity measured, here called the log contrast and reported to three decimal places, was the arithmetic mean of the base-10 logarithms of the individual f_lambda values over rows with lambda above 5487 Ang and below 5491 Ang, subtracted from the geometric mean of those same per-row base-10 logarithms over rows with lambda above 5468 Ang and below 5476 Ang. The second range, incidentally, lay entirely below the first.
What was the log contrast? 0.000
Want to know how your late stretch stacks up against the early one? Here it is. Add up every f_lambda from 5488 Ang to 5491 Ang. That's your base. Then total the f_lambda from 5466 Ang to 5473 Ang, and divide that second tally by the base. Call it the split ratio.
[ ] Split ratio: 3.0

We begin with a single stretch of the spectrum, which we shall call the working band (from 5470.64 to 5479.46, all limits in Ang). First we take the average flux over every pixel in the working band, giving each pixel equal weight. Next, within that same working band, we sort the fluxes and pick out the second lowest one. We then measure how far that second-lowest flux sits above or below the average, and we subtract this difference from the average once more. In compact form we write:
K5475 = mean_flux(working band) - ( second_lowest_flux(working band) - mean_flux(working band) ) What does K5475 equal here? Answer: 1.55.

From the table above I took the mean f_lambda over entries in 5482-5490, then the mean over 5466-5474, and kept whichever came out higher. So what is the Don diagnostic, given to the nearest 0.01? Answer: 1.58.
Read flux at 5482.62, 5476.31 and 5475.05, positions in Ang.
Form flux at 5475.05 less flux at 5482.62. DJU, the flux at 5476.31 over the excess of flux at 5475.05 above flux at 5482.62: 153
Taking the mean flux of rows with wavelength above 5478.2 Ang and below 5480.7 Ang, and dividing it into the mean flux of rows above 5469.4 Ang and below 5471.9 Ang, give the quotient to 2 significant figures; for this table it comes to 0.97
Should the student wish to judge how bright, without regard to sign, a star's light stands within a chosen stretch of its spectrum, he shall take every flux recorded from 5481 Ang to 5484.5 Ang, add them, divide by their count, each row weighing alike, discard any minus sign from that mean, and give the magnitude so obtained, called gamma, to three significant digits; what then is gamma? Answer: 1.59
